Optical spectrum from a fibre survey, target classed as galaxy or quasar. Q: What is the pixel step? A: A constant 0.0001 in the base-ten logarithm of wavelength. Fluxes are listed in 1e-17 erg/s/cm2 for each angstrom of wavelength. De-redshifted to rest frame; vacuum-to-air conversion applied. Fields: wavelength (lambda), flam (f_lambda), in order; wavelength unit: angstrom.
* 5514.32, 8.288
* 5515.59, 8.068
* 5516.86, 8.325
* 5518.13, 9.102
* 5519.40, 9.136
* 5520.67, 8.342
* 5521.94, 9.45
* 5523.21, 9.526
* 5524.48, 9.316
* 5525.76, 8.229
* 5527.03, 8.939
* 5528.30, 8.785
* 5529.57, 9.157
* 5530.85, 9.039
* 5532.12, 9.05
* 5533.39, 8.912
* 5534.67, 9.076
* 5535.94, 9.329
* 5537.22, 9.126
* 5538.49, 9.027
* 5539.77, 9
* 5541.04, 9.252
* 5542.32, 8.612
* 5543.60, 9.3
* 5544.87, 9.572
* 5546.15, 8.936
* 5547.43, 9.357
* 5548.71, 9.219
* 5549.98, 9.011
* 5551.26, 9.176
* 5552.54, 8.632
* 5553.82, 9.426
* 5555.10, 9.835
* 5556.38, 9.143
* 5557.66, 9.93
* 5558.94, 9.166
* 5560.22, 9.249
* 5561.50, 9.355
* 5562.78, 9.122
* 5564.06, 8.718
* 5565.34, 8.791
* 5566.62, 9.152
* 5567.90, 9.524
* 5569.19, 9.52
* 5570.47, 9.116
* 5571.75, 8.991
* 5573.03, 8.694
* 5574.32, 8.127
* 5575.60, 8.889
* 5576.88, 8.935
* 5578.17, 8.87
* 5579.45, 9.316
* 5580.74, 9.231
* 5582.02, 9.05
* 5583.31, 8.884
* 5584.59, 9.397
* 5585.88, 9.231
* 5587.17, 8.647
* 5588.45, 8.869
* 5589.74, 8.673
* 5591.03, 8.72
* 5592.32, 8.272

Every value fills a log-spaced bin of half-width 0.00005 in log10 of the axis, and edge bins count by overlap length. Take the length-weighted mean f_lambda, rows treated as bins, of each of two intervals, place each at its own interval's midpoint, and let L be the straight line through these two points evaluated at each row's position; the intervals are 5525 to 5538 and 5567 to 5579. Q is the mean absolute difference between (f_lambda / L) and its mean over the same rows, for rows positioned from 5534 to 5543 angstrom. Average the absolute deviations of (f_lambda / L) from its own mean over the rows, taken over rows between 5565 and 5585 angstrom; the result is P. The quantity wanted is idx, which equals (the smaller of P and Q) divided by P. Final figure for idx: 0.60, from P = 0.029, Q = 0.017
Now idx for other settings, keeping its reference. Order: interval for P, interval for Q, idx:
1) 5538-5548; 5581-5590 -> 0.94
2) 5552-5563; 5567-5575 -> 1.00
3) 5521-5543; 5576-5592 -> 1.00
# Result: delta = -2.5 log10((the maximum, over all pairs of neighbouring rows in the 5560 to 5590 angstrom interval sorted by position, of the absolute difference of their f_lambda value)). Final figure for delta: 0.30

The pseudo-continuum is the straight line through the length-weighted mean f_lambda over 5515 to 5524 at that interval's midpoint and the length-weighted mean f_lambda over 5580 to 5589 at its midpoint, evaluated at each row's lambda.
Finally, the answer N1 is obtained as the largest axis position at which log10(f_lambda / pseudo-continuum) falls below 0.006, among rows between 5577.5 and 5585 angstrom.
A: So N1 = 5583.31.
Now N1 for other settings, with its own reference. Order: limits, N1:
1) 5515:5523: 5520.67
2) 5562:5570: 5565.34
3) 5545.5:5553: 5552.54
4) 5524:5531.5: 5528.30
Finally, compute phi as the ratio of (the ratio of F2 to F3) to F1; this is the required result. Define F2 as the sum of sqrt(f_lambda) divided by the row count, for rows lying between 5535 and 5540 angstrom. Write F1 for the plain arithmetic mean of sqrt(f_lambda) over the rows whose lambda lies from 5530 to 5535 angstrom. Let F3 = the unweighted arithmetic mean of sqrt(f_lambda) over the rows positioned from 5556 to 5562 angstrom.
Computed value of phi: 0.329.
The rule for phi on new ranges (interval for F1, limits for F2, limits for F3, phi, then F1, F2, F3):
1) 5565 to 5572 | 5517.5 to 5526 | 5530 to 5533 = 0.329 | 3.03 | 3.00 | 3.01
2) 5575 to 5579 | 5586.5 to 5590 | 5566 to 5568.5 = 0.324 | 2.98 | 2.95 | 3.06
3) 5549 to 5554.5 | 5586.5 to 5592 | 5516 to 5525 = 0.327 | 3.01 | 2.95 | 3.00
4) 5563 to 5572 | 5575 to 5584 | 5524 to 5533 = 0.333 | 3.02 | 3.00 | 2.99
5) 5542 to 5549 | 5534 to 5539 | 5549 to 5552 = 0.331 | 3.03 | 3.02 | 3.02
